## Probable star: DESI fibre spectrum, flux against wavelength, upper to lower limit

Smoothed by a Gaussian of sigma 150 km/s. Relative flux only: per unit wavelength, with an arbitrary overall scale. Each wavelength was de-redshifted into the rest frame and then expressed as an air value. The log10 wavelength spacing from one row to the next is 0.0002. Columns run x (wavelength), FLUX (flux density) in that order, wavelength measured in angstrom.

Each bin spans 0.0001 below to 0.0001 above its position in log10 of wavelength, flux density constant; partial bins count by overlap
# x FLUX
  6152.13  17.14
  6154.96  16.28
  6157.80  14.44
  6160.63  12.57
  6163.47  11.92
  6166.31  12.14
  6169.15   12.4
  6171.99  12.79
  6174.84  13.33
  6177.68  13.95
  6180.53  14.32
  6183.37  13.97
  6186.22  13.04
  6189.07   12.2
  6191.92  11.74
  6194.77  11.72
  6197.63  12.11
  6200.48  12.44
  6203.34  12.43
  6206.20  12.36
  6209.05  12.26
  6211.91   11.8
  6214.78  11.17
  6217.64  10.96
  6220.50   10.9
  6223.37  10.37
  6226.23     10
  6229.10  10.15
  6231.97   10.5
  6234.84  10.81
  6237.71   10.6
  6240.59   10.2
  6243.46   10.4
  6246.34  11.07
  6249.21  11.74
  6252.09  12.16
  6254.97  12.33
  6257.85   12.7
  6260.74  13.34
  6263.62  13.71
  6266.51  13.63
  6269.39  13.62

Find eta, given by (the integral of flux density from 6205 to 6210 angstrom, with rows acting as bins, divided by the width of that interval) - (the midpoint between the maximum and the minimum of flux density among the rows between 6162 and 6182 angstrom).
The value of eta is -0.8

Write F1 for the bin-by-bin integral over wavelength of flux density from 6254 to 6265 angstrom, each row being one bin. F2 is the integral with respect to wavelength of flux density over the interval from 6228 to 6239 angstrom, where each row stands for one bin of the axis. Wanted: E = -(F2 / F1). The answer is -0.81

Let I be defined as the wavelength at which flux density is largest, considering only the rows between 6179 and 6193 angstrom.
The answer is 6180.53 angstrom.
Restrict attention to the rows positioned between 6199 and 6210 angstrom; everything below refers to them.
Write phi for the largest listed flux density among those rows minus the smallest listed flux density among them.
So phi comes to 0.2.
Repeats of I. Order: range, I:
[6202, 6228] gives 6203.34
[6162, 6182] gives 6180.53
